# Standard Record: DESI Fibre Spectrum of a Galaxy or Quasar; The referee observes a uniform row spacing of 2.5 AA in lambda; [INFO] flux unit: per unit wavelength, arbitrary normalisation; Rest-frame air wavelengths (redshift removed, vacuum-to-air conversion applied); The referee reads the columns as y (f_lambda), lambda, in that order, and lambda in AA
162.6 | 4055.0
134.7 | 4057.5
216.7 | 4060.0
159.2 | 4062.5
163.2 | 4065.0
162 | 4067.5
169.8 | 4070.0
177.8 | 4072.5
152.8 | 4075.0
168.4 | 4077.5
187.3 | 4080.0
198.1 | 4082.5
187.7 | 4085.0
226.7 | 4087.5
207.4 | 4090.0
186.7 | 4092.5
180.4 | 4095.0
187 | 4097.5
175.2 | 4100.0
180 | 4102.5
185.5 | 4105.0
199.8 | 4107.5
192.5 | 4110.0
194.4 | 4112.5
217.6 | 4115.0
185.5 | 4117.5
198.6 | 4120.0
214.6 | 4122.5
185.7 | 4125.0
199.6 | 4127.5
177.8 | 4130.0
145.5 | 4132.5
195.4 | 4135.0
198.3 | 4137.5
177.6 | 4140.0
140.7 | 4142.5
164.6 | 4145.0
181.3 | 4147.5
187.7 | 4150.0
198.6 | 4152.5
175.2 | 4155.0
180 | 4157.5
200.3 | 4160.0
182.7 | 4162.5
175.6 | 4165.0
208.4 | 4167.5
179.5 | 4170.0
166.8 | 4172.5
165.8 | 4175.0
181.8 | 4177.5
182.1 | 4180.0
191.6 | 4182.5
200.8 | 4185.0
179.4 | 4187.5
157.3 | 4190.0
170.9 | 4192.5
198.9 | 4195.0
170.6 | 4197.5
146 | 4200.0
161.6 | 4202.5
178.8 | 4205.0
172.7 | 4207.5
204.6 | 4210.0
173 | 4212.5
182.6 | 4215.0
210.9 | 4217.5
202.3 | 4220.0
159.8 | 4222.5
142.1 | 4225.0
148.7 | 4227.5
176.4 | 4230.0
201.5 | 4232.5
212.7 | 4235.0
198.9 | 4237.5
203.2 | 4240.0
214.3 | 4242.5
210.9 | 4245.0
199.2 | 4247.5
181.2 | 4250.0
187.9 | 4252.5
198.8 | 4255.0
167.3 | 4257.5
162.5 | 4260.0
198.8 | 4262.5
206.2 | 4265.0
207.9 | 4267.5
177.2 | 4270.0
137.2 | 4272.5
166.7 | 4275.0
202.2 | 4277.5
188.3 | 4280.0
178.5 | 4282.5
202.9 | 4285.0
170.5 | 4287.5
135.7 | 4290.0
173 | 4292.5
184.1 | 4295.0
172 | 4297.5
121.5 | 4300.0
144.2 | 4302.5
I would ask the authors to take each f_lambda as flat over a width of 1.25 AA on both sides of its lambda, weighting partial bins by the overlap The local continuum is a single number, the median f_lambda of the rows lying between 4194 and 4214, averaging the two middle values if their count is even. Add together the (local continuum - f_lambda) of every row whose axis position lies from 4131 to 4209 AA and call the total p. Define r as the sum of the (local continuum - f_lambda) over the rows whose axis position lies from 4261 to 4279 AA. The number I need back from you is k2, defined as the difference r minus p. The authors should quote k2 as 72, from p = -158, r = -86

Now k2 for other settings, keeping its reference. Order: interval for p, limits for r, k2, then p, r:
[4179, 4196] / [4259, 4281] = -20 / -71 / -91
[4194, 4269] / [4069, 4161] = -92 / -395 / -487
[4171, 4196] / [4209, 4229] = 26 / -67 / -41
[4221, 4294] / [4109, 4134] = 115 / -298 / -183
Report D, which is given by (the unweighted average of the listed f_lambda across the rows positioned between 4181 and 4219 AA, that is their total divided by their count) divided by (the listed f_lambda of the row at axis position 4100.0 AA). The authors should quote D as 1.03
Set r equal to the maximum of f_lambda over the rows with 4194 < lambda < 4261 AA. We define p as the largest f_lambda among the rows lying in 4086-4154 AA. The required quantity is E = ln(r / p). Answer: -0.06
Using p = 226.7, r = 214.3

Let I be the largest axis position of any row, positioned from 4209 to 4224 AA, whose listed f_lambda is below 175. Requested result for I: 4222.5 AA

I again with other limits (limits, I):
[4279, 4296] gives 4292.5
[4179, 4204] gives 4202.5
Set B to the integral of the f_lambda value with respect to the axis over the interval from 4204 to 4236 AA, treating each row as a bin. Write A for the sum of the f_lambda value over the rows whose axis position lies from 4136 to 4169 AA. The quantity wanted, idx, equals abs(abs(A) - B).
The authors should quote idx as 3446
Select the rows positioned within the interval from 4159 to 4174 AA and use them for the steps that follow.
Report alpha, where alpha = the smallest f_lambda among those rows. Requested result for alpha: 166.8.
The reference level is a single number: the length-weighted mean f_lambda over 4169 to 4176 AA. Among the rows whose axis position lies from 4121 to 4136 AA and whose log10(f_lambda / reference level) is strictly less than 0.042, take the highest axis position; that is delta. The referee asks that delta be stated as 4132.5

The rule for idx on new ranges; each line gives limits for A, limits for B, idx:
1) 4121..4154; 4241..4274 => 3849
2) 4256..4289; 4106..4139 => 3988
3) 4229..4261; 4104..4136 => 3621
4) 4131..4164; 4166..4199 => 3637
